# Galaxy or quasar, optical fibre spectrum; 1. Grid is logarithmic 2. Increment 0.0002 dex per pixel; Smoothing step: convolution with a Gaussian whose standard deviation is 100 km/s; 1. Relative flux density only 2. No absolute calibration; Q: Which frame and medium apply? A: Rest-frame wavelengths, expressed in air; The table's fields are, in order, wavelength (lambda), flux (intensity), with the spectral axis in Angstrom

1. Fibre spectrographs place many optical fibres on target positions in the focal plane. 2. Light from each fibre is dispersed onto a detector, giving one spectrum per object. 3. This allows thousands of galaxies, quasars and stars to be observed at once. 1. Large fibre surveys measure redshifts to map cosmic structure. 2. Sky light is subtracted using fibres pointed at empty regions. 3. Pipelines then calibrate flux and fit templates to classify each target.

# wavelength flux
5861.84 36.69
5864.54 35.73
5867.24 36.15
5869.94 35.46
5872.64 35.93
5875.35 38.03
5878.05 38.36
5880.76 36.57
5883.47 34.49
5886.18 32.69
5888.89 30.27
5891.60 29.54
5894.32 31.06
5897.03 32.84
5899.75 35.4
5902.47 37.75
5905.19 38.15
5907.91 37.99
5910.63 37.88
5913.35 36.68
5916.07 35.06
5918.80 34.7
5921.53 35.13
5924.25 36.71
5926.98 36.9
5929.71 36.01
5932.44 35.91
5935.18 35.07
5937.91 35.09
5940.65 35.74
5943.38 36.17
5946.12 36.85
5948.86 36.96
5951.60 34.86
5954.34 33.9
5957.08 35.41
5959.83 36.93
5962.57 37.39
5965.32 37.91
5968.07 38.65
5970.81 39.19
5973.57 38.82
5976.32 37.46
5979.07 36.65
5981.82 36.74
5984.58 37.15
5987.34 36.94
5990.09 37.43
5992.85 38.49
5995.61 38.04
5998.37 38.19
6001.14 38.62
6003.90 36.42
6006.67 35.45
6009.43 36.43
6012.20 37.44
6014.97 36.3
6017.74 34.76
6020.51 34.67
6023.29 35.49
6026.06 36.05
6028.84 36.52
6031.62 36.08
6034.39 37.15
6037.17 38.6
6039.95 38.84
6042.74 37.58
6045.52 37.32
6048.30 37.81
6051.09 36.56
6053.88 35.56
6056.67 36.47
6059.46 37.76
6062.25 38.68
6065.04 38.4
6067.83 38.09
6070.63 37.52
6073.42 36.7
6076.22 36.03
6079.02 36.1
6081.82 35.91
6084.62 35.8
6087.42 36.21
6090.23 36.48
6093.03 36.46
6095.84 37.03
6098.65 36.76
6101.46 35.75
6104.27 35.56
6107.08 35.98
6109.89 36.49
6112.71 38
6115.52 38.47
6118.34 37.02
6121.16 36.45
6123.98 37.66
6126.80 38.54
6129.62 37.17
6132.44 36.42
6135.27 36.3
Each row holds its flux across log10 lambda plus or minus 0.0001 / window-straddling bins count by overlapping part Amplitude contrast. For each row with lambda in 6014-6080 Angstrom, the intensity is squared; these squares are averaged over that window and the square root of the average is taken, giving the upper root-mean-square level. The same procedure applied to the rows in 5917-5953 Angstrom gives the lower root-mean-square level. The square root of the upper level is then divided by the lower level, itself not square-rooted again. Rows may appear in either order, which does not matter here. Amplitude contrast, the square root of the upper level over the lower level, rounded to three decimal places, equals 0.169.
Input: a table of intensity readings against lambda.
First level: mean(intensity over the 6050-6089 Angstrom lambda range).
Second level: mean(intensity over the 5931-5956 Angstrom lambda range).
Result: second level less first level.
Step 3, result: -1.2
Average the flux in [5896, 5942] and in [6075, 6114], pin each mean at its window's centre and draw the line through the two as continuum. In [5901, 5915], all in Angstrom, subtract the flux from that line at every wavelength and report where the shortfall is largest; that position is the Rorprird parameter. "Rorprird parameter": 5913.35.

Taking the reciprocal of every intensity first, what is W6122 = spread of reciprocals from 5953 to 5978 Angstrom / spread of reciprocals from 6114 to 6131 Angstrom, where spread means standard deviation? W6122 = 2.2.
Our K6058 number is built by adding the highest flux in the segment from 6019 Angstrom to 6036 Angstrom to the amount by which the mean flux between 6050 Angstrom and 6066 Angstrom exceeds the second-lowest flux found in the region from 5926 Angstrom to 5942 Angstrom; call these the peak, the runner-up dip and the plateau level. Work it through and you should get 39.3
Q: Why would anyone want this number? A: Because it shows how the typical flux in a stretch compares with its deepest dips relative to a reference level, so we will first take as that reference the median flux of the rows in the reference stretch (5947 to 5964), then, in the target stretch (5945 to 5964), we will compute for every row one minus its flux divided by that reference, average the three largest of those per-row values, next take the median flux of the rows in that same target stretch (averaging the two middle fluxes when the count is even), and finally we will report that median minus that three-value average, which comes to 36.8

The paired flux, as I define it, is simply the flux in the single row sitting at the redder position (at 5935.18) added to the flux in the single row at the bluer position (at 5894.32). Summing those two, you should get 66.1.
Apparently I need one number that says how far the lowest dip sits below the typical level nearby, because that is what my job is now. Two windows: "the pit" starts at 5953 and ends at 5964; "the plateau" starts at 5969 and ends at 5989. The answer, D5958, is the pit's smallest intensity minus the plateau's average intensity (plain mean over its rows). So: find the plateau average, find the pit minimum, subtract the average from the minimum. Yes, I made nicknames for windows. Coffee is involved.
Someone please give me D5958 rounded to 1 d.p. -3.7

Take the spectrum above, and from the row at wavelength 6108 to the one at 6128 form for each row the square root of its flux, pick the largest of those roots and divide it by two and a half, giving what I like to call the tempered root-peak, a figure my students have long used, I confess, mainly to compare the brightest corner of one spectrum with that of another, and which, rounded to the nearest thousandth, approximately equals 2.483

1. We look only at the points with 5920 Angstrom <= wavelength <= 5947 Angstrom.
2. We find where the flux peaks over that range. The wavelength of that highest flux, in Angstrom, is 5926.98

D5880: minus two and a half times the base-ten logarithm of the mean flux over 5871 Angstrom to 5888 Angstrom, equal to -3.89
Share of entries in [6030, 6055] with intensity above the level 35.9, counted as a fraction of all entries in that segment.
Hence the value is 0.89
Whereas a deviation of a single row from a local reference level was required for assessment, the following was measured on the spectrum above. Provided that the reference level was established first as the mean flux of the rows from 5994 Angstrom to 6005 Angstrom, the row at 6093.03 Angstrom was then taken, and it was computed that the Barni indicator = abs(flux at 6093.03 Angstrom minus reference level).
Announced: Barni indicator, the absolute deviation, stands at 1.4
